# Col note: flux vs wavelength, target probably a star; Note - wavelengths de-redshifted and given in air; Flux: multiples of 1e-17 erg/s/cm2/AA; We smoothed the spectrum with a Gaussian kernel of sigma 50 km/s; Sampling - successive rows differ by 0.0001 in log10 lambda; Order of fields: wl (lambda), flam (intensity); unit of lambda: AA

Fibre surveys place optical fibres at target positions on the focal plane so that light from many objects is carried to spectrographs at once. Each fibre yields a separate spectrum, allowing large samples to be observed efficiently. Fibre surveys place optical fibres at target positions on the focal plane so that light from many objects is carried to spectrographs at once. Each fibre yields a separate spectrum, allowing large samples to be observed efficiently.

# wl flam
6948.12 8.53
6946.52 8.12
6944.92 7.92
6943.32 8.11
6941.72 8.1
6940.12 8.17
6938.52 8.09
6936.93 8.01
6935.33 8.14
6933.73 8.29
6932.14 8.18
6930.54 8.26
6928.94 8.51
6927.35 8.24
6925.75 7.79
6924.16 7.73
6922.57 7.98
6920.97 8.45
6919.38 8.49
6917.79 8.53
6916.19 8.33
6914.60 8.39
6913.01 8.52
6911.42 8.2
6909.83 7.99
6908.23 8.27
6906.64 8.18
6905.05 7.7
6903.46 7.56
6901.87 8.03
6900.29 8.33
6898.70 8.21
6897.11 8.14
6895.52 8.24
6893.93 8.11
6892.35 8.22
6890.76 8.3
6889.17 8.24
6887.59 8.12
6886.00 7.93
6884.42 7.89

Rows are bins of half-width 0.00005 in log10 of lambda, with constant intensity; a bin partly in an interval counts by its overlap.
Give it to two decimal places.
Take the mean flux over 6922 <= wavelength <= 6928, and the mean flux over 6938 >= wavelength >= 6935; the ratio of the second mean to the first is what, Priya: 1.02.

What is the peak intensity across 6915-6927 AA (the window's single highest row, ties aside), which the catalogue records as 8.53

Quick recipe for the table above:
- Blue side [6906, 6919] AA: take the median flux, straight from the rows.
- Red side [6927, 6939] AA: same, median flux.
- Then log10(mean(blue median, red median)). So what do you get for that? 0.917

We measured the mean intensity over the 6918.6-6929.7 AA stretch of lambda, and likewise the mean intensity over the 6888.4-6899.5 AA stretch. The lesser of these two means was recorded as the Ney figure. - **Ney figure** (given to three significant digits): 8.17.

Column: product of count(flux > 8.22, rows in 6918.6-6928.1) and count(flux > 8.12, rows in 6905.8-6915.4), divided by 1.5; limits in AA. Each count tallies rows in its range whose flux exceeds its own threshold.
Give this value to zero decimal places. 10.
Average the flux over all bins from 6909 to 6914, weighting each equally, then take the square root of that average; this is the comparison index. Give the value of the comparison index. 2.870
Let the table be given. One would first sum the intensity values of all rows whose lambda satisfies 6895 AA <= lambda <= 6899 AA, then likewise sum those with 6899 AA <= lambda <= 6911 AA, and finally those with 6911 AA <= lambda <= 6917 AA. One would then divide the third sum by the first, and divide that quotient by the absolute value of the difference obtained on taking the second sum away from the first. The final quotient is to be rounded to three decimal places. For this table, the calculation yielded 0.043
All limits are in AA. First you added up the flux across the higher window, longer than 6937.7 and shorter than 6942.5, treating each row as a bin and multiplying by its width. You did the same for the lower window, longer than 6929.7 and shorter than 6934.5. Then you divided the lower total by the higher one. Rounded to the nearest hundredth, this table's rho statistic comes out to 1.01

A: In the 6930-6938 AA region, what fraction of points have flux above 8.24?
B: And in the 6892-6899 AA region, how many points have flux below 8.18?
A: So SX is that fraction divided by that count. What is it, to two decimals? 0.20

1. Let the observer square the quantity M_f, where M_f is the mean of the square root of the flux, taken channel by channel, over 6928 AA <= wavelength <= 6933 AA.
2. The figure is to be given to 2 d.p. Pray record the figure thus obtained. 8.32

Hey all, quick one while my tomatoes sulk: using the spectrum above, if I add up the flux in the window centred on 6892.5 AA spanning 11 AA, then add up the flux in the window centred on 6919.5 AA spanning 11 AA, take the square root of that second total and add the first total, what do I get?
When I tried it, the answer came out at 65.0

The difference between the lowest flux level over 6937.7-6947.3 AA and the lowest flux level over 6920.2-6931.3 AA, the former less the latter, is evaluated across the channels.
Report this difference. 0.19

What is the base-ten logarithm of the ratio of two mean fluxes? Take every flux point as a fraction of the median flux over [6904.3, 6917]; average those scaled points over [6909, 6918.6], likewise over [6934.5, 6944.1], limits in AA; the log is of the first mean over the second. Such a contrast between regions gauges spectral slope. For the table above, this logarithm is 0.012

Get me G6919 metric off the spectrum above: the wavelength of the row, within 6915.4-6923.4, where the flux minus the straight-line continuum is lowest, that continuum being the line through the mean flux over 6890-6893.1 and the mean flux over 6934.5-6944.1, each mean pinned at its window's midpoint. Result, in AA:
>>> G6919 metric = 6922.57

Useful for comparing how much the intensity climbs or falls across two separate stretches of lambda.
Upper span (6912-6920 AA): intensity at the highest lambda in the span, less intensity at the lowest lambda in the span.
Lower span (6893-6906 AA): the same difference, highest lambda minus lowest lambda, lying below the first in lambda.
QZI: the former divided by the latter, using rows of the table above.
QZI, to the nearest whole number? 0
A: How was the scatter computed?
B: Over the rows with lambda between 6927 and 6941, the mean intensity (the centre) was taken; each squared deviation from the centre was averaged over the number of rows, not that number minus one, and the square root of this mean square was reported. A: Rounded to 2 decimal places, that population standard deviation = 0.13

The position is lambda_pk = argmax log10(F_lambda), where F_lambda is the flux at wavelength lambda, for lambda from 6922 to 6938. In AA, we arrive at 6928.94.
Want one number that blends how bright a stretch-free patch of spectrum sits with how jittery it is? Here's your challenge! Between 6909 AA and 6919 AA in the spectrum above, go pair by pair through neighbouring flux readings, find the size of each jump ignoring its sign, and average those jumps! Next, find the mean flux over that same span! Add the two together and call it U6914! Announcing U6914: 8.51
